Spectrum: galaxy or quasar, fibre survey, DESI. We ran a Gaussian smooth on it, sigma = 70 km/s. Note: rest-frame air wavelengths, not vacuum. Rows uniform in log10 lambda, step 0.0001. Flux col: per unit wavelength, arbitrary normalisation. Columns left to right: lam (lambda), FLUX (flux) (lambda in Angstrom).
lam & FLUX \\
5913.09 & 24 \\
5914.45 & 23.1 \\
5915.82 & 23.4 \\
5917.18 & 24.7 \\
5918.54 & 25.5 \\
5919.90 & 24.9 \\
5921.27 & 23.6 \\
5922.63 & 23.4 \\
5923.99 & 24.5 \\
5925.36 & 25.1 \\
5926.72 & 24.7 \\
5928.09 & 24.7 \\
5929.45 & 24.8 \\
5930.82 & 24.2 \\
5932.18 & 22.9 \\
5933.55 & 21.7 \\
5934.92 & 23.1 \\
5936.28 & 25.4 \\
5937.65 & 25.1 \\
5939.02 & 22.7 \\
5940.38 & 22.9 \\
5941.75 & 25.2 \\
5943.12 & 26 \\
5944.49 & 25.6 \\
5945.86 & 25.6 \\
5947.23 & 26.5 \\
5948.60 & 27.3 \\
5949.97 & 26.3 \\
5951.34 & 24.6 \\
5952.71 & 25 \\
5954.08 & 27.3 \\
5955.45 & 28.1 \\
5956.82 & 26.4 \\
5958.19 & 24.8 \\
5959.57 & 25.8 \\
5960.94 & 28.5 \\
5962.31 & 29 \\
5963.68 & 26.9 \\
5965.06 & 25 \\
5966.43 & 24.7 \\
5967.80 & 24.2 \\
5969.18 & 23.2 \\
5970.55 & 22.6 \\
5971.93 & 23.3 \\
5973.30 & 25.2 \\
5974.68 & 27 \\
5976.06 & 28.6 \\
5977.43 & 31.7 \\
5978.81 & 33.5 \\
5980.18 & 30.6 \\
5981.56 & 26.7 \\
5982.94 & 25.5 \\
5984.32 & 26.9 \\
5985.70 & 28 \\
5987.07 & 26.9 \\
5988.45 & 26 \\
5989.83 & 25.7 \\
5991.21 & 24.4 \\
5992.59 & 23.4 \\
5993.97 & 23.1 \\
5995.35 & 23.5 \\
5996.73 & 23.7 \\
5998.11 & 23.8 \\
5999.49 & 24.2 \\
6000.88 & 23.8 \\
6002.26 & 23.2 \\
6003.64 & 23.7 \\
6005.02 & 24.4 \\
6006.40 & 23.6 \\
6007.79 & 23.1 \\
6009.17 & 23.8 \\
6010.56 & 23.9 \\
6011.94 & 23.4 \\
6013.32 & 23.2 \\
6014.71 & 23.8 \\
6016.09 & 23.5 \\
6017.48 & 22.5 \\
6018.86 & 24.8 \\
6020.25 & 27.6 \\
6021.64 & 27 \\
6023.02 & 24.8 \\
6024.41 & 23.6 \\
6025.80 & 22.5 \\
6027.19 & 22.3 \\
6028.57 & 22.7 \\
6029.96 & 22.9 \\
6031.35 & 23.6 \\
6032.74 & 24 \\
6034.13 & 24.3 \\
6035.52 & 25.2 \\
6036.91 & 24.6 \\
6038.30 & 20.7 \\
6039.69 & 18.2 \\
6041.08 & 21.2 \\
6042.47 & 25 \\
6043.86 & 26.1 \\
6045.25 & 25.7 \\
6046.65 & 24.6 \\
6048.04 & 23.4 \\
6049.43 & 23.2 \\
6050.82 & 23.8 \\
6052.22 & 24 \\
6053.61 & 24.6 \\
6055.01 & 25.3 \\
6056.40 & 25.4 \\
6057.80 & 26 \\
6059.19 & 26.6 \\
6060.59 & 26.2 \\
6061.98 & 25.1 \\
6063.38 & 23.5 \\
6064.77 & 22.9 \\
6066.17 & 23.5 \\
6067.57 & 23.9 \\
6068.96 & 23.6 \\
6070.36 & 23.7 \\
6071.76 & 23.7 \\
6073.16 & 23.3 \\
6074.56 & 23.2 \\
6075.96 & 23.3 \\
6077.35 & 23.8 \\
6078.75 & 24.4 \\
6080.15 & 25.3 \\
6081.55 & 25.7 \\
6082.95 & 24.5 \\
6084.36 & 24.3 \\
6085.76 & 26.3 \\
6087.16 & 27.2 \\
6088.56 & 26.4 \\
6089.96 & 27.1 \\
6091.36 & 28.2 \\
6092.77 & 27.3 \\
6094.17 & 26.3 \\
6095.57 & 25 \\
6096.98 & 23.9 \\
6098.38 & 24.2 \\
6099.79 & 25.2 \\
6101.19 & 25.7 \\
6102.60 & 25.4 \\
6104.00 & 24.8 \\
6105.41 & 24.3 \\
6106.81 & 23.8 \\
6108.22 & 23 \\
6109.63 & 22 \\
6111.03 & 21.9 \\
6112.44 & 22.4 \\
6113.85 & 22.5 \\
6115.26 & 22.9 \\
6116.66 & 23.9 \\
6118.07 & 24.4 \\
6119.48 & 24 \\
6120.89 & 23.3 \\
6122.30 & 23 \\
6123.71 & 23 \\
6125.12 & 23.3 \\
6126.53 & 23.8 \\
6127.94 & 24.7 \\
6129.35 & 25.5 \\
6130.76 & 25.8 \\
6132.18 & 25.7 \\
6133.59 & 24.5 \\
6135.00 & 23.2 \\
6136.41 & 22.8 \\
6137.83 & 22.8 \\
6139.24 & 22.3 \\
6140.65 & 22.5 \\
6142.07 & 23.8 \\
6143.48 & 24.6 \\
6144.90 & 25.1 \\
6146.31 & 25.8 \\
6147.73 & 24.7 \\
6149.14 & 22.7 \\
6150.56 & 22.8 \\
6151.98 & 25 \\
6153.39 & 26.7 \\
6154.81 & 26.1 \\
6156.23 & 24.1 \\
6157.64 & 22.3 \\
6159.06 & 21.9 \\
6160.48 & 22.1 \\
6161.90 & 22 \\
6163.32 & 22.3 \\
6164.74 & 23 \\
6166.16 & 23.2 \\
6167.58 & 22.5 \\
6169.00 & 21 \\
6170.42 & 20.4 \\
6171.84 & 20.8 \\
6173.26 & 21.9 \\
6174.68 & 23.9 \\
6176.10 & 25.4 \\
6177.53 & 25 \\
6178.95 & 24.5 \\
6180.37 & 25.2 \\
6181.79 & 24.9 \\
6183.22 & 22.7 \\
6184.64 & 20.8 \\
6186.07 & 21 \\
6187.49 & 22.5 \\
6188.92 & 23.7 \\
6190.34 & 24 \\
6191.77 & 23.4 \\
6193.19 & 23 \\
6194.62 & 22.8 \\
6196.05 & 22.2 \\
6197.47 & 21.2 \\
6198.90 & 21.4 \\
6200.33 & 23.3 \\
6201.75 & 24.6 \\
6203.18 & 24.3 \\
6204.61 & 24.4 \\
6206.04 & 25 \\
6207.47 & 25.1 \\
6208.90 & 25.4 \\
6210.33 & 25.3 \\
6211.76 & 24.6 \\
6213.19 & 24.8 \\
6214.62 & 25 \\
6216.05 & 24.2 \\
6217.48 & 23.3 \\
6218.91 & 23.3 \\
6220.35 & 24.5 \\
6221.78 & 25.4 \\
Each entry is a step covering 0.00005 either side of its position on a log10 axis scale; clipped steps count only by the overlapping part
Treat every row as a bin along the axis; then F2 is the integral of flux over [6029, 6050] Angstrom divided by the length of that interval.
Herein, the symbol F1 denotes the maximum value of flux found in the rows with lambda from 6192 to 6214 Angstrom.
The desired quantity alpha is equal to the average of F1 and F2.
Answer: 24.5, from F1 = 25.4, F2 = 23.5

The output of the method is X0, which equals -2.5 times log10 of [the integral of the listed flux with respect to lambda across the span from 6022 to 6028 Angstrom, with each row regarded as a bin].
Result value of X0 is -5.37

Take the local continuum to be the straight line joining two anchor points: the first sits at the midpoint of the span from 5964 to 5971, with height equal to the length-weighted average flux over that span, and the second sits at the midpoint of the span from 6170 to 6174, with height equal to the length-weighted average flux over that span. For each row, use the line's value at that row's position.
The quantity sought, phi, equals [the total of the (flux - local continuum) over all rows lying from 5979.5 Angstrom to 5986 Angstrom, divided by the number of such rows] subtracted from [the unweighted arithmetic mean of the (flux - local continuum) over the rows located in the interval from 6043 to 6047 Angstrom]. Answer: -1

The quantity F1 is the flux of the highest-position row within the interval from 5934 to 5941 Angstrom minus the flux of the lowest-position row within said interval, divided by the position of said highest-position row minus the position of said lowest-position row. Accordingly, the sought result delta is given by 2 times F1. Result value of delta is -0.1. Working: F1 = 0.0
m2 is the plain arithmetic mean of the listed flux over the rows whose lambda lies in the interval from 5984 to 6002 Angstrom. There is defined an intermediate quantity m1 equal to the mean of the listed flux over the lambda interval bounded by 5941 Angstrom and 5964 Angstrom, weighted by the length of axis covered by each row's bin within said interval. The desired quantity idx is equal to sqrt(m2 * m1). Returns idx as 25.6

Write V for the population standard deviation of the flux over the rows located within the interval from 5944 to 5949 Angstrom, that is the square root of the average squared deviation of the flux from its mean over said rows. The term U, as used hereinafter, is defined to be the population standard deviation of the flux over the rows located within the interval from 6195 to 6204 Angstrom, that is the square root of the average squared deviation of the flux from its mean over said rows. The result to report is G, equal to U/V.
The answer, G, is 1.9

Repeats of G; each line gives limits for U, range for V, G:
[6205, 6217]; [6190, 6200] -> 0.4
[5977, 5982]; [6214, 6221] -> 3.7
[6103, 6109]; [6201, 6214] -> 1.8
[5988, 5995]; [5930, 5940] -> 0.9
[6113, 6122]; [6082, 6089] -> 0.6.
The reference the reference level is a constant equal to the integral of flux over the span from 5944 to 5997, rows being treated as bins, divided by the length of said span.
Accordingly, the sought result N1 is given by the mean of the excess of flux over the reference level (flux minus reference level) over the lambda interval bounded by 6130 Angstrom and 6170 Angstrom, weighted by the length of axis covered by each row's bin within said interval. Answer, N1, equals -2.61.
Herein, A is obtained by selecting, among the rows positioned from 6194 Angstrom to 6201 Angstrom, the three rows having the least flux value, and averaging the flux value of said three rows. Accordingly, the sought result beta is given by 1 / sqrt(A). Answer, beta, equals 0.215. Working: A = 21.6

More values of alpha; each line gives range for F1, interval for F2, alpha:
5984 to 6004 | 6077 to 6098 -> 26.9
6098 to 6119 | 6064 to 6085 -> 24.8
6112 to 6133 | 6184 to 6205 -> 24.3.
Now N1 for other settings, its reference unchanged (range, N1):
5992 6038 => -2.37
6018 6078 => -2.18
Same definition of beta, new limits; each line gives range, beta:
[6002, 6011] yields 0.207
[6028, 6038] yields 0.208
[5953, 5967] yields 0.201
